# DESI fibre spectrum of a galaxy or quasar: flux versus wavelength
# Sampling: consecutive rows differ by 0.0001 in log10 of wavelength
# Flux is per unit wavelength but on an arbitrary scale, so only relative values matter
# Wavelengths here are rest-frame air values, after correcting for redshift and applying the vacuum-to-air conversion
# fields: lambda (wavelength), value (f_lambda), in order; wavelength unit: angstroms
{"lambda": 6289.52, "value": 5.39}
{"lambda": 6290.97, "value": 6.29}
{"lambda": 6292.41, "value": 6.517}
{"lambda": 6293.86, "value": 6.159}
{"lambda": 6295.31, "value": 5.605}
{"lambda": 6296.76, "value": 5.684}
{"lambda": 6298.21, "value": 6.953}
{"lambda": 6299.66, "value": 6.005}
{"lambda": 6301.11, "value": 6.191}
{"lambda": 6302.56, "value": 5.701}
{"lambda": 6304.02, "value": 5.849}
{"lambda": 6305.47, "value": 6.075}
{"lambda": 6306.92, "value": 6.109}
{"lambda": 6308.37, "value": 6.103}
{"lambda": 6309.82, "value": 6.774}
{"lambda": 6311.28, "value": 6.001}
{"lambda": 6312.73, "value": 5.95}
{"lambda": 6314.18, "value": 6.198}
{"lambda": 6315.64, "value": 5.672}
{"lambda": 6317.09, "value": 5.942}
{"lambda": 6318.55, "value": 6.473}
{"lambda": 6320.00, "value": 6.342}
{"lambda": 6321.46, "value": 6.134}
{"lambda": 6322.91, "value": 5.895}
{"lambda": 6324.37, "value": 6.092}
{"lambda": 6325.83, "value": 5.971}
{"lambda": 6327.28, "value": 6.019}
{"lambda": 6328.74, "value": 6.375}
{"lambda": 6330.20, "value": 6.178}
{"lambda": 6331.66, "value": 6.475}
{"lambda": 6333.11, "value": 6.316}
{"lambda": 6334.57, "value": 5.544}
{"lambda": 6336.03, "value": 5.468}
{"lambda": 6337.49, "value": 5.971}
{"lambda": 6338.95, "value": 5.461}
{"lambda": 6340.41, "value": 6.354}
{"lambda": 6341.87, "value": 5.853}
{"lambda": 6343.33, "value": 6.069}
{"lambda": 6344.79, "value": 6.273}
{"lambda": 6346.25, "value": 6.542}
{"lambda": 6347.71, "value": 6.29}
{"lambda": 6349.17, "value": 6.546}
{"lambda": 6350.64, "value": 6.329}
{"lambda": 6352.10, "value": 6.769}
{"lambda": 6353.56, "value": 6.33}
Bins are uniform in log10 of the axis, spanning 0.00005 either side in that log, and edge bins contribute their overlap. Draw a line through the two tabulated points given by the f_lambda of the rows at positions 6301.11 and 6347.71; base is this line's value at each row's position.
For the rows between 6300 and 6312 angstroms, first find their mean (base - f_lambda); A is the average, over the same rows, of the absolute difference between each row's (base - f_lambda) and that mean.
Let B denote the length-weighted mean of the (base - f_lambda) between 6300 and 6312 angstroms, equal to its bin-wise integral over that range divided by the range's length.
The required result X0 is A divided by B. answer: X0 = 1.9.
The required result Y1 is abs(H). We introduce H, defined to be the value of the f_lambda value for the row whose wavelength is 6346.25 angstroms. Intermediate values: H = 6.542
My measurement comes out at 6.54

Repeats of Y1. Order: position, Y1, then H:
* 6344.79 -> 6.27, 6.273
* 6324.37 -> 6.09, 6.092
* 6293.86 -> 6.16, 6.159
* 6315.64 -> 5.67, 5.672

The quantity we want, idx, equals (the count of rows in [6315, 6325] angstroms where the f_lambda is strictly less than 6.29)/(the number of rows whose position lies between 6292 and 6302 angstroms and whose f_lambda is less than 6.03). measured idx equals 1.7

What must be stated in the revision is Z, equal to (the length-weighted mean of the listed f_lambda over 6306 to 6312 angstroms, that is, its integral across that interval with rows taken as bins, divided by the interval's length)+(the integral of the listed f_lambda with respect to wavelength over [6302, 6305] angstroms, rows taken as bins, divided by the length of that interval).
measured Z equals 12.0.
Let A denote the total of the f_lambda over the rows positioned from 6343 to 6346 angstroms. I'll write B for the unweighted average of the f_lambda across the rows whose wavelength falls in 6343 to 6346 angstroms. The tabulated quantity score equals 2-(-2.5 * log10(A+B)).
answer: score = 5.17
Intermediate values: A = 12.3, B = 6.17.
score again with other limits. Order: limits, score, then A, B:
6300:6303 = 5.13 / 11.9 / 5.95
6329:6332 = 5.20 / 12.7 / 6.33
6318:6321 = 5.21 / 12.8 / 6.41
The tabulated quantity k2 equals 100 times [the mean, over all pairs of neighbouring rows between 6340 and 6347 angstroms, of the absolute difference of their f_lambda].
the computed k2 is 30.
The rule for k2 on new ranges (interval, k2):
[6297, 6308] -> 34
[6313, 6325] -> 30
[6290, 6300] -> 57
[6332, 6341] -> 55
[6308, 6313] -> 50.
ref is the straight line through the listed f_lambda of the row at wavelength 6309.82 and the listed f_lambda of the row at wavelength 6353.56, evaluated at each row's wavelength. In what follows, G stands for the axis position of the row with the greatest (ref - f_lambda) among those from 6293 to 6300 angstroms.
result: 6295.31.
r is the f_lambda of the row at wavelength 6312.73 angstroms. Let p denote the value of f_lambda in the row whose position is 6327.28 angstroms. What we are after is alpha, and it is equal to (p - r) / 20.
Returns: 0.003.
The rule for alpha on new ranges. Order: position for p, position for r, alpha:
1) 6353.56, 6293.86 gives 0.009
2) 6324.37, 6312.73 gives 0.007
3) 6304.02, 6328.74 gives -0.026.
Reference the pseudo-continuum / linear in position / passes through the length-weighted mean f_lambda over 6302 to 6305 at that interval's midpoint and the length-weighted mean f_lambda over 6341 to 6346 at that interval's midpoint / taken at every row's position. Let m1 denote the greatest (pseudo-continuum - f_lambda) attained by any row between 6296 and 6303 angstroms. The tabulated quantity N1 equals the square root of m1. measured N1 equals 0.3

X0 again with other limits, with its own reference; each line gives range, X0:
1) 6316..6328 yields 1.1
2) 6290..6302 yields 11.5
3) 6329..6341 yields 1.3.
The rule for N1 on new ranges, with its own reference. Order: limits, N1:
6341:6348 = 0.5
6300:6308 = 0.3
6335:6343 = 0.8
